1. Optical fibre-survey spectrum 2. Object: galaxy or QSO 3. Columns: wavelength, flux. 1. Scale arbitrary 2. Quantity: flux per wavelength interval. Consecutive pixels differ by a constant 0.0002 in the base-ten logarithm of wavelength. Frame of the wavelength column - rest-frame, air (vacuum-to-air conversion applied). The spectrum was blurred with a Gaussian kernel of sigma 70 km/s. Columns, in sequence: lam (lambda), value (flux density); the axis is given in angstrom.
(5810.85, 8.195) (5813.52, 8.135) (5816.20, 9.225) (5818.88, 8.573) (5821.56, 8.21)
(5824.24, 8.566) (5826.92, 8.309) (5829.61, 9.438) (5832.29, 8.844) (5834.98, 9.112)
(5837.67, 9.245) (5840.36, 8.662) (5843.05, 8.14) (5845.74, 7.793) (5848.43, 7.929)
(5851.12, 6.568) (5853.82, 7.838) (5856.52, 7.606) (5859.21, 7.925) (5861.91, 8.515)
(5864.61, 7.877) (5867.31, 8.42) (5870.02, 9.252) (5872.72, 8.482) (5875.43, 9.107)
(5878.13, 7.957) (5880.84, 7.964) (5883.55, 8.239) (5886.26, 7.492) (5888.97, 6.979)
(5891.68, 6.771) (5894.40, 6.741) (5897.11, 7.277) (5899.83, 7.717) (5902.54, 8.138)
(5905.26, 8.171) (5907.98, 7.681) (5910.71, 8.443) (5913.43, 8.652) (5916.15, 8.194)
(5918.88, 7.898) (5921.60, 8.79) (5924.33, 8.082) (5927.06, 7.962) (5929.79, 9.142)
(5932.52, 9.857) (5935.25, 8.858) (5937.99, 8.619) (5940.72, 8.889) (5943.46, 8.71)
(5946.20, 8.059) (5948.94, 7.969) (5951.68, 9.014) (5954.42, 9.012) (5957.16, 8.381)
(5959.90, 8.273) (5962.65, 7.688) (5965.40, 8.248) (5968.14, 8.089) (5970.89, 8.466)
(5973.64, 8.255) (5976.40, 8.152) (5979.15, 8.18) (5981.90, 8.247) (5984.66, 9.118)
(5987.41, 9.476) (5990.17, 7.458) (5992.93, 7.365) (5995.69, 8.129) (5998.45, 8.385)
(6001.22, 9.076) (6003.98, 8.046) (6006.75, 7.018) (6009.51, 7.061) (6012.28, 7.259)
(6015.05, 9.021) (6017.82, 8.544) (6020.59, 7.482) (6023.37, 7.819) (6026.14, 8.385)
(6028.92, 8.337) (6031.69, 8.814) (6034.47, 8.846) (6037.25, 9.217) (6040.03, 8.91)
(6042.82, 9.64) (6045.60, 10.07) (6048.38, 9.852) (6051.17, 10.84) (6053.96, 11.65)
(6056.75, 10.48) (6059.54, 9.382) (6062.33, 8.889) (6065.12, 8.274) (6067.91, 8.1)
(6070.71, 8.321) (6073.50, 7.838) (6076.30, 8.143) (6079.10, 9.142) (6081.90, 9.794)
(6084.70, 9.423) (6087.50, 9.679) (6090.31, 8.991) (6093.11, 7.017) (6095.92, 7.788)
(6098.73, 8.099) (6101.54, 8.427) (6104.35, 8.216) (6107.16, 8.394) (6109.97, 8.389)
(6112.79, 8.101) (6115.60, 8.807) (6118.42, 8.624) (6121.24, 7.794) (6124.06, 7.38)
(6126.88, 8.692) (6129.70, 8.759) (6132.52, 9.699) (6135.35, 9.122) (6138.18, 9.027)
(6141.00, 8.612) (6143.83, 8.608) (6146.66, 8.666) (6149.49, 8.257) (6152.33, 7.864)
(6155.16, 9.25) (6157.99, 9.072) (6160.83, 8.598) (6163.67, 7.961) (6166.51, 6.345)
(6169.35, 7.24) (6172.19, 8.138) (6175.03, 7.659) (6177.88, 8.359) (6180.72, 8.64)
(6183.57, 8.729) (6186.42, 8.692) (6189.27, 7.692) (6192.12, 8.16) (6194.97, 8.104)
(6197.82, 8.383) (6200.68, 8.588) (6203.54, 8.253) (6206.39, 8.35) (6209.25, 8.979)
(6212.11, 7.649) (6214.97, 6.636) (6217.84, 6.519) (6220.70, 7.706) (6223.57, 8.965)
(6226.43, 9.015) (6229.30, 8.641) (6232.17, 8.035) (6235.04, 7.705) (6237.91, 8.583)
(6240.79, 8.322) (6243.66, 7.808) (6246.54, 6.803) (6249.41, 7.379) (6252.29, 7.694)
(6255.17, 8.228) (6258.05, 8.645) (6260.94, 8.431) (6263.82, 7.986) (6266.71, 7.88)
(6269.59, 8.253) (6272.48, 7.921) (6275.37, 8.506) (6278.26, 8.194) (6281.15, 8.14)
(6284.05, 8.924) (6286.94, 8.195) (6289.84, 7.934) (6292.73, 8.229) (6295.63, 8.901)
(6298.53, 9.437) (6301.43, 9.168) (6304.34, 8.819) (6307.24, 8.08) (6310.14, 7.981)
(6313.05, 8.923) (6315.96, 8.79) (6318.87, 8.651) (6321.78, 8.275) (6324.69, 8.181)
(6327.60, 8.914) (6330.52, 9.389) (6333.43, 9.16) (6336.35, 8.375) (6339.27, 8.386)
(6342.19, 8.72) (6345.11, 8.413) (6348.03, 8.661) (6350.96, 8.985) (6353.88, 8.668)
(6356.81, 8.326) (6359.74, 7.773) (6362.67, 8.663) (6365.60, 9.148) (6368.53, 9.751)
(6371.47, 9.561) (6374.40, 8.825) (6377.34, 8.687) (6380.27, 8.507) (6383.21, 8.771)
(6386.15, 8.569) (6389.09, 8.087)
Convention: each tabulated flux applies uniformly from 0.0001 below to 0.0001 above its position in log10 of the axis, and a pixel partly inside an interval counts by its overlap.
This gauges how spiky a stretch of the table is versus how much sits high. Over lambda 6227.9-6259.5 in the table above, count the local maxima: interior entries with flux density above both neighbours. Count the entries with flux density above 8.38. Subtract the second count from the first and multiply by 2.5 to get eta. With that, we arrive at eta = -5.0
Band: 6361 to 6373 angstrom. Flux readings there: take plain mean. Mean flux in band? 9.3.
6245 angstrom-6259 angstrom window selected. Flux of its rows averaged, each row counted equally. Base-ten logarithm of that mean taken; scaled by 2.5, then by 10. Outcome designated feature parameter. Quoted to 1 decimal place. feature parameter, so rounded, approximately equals 22.2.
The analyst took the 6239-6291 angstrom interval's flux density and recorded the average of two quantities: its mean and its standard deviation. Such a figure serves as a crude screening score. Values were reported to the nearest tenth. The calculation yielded 4.3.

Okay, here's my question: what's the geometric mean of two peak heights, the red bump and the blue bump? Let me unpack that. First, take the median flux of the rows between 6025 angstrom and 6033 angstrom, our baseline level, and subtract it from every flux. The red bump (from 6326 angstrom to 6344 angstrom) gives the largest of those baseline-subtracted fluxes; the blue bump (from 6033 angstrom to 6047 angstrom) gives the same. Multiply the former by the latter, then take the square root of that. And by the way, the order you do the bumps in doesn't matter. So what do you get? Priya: 1.3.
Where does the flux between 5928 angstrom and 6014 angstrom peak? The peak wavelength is 5932.52 angstrom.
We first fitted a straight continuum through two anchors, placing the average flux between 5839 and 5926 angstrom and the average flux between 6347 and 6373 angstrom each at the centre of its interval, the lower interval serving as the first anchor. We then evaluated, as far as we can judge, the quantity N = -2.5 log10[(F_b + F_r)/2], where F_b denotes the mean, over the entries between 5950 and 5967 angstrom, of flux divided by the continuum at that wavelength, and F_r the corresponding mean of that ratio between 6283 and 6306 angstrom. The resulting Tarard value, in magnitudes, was -0.02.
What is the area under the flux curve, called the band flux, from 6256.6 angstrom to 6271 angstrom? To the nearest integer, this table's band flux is 119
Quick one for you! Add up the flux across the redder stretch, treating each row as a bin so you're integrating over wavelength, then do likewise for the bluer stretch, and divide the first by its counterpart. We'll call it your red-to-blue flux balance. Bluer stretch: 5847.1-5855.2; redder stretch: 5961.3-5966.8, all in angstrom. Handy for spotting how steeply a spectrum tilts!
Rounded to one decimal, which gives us 0.7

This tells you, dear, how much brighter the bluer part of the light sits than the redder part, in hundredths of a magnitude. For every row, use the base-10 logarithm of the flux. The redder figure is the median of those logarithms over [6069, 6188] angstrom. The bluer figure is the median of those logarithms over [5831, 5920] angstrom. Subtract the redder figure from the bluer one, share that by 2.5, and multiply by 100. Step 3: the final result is -1.2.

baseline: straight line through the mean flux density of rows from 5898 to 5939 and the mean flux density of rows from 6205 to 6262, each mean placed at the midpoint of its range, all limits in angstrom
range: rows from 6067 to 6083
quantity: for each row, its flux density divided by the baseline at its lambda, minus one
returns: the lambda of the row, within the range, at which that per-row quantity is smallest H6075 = 6073.50 angstrom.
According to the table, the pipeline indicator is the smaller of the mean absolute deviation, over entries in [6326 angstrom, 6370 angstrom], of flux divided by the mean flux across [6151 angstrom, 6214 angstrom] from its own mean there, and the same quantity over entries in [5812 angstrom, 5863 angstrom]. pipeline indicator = 0.046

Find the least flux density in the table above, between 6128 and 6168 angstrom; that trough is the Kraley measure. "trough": 6.345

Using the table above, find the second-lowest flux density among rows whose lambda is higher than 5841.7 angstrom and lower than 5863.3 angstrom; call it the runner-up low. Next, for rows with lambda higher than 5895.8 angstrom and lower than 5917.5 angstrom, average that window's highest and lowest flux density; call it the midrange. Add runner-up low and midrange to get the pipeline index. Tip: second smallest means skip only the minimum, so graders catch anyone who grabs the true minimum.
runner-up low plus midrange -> 15.6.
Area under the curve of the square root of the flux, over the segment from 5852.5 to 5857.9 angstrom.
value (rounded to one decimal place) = 15.0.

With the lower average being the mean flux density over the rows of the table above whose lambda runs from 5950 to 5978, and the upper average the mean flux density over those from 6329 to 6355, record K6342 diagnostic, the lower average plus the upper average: 17.1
